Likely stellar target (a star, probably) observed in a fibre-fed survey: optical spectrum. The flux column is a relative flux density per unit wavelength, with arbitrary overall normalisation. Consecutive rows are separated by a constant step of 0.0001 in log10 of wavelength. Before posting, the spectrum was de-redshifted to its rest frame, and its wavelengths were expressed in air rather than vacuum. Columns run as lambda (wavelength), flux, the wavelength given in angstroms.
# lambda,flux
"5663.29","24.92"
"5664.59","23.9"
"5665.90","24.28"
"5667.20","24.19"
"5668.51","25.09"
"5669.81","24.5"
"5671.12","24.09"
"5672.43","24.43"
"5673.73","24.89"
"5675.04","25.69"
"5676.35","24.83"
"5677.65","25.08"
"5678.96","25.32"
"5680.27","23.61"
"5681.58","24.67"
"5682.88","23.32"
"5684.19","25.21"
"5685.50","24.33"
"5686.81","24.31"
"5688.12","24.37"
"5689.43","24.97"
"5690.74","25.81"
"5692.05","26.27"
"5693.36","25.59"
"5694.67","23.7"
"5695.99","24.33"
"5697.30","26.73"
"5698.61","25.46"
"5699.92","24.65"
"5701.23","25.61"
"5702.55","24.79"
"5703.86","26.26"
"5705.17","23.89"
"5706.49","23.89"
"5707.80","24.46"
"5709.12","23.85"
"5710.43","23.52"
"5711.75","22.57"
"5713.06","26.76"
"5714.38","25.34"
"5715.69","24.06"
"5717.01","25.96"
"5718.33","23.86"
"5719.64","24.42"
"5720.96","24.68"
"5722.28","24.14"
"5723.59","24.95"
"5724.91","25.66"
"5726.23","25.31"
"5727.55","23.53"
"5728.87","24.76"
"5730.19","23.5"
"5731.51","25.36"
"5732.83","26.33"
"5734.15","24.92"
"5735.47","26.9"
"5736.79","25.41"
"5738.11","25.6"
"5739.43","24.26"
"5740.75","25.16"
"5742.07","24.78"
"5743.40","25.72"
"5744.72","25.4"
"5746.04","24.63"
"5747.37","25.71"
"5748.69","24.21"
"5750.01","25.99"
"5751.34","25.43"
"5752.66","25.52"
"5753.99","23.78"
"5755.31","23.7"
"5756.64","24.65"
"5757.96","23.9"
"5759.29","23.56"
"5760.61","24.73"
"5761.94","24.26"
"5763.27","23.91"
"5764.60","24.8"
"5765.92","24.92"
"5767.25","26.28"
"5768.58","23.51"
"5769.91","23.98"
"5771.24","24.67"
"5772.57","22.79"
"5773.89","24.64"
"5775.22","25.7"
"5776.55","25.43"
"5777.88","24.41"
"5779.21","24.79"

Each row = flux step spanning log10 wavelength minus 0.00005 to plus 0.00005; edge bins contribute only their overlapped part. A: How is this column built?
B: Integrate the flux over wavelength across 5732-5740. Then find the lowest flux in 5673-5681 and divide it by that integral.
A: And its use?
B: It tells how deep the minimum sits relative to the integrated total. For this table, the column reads 0.12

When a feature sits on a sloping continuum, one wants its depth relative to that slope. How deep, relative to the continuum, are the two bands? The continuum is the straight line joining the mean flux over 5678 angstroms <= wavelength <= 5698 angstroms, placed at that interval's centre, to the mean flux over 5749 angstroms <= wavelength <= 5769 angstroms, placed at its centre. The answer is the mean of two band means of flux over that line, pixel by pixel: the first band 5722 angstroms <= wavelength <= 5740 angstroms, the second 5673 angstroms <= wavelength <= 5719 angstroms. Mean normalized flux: 1.01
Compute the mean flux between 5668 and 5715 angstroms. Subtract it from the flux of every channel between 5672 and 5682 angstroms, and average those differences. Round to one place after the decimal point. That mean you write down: 0.0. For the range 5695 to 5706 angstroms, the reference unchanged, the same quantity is 0.4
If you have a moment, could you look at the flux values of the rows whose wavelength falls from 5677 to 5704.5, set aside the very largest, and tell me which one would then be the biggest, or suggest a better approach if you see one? 26.27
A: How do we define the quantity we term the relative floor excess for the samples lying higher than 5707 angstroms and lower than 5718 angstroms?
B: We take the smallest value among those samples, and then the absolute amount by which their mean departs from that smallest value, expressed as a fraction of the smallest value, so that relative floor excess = 0.09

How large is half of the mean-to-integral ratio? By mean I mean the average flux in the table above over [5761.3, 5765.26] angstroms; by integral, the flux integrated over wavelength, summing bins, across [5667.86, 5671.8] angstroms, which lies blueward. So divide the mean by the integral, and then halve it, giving 0.126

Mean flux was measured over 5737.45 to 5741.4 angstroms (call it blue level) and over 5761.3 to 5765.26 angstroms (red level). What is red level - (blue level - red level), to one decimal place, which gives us 23.6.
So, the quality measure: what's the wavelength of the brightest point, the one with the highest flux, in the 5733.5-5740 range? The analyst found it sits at 5735.47 angstroms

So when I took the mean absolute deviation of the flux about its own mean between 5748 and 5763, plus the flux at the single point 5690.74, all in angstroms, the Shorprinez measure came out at 26.5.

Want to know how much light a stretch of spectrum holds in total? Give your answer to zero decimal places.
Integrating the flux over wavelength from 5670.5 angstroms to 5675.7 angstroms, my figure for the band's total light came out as 129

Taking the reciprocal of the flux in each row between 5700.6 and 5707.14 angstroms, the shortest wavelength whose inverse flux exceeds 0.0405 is 5705.17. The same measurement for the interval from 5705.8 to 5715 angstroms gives 5706.49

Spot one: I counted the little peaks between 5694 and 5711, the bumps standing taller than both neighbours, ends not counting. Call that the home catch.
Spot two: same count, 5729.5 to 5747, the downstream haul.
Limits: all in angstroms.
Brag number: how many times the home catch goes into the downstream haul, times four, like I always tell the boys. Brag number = 5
